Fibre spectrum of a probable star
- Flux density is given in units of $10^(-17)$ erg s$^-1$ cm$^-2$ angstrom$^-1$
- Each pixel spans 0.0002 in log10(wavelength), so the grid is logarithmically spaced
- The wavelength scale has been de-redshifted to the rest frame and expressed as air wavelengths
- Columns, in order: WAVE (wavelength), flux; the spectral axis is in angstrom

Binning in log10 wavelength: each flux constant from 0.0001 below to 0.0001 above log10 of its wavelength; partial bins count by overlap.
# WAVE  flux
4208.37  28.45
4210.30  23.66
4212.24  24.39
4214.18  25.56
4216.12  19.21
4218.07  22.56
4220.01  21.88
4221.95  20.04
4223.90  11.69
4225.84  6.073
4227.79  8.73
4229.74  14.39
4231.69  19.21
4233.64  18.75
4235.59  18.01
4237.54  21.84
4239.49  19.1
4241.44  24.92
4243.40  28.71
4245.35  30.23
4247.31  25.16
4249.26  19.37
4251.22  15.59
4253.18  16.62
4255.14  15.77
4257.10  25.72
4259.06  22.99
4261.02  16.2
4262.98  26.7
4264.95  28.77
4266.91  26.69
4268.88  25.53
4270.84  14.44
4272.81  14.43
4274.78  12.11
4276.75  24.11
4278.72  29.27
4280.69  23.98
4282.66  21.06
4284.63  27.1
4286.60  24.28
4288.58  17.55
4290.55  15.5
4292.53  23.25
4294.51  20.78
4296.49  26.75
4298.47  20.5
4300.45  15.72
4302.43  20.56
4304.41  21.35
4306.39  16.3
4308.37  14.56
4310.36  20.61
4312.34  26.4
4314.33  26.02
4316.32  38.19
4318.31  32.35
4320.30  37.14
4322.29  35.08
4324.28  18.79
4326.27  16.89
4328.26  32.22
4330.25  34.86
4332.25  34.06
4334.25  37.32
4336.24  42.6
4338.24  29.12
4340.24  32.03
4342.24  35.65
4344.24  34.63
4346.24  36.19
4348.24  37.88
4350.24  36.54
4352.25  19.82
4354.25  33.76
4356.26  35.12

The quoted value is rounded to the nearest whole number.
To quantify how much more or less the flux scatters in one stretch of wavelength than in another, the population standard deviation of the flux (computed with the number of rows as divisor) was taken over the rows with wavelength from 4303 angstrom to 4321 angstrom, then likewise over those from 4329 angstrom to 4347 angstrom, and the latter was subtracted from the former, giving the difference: 5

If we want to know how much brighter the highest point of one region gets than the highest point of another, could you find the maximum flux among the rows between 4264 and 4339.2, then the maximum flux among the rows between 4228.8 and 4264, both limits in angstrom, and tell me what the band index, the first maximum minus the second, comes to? 12.4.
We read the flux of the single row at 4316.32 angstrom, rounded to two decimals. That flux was 38.19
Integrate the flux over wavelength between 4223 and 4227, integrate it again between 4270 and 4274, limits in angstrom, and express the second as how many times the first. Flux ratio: 1.6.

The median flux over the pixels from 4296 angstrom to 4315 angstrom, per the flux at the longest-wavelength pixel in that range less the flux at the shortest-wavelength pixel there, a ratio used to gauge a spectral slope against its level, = -28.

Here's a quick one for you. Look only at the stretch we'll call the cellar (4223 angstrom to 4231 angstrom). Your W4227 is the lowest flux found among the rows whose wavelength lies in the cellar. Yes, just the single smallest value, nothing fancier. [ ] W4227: 6.073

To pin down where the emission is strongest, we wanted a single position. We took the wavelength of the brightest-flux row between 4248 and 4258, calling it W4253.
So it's 4257.10 angstrom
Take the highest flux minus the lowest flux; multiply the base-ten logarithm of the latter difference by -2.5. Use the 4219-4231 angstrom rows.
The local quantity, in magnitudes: -3.0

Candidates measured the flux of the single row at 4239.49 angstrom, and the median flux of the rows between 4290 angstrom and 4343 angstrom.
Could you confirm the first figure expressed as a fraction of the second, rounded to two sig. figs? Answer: 0.72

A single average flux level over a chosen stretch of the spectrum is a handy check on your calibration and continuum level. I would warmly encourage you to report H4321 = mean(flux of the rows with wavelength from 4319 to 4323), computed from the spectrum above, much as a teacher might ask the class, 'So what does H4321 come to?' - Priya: 36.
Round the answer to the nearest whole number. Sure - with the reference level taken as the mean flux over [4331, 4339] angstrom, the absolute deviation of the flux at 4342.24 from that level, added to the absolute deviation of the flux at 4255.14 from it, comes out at 20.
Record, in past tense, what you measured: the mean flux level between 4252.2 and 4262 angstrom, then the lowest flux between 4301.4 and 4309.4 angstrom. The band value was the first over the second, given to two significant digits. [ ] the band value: 1.3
